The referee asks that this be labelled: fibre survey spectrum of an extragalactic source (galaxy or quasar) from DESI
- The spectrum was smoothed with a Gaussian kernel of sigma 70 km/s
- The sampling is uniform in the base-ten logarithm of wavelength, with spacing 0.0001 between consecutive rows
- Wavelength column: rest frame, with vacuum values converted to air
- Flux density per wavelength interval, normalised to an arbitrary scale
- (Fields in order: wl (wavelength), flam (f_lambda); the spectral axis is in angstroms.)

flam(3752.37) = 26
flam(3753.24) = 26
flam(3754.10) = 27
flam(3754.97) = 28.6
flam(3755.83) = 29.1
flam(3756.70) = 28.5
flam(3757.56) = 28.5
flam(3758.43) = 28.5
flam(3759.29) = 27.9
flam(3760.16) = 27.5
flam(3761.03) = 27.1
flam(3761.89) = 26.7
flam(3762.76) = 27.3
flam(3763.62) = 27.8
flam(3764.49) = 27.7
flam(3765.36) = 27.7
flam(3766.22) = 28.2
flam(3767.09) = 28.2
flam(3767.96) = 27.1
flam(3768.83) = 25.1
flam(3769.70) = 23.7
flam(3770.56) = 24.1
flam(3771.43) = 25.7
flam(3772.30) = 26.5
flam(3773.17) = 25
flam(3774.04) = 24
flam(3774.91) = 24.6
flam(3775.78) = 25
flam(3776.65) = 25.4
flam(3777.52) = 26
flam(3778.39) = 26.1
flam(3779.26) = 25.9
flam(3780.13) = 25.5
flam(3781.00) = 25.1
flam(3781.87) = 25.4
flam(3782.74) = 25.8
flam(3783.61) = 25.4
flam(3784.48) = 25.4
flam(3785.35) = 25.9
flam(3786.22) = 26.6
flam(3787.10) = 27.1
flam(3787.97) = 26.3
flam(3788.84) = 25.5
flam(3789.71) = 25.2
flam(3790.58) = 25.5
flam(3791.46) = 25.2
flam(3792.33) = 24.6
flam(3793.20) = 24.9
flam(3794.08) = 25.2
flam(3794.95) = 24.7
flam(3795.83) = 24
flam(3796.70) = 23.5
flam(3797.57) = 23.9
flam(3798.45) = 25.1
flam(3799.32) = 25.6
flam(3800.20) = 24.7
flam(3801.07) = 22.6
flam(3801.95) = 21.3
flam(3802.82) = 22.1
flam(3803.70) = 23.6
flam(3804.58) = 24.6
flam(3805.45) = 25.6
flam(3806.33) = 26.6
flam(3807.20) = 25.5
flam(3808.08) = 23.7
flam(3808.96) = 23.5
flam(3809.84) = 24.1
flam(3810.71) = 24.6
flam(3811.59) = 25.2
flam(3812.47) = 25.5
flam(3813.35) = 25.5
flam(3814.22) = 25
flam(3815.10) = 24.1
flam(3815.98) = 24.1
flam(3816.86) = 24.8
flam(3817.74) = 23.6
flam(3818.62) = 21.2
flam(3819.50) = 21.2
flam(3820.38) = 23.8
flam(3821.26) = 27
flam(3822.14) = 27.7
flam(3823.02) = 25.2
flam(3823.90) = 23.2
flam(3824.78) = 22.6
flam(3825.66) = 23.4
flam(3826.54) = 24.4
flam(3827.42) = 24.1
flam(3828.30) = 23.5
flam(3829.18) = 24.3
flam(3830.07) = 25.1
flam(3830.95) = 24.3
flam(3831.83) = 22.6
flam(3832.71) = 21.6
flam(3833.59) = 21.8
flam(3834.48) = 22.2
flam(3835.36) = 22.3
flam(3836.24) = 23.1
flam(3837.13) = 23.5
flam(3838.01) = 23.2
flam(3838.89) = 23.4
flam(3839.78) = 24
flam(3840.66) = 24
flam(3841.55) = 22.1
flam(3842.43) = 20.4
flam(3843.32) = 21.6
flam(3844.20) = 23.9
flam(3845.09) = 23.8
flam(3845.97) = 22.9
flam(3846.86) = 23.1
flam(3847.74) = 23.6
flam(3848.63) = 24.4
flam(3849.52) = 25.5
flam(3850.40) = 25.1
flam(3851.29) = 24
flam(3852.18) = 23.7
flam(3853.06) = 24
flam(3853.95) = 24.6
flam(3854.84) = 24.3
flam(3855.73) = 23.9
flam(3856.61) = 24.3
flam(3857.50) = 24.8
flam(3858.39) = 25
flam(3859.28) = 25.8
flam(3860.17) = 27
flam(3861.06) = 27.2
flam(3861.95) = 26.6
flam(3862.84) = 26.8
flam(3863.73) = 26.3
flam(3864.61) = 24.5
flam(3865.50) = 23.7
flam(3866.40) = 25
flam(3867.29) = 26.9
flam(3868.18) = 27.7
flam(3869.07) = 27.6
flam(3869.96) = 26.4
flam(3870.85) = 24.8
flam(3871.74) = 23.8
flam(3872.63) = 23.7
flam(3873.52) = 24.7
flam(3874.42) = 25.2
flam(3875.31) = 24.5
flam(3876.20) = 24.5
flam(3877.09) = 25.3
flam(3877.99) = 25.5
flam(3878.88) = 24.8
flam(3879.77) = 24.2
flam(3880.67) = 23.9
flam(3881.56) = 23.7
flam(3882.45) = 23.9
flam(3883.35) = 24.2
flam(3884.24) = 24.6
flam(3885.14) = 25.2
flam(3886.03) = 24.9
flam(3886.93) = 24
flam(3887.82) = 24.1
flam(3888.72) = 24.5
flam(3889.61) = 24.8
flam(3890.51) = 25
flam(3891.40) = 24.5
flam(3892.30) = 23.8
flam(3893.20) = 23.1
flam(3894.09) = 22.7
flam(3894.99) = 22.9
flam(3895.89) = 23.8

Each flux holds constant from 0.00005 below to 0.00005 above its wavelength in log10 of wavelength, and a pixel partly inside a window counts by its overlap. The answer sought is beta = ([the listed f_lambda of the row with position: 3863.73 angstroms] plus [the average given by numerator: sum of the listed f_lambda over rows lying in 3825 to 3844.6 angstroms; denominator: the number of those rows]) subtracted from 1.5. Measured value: -47.9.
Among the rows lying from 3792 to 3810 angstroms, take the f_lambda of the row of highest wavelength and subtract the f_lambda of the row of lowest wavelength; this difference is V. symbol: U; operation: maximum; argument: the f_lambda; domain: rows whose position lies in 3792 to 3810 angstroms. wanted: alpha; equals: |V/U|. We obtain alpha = 0.019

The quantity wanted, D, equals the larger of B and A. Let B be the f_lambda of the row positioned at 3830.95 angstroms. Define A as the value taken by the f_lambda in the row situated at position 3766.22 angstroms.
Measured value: 28.2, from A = 28.2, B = 24.3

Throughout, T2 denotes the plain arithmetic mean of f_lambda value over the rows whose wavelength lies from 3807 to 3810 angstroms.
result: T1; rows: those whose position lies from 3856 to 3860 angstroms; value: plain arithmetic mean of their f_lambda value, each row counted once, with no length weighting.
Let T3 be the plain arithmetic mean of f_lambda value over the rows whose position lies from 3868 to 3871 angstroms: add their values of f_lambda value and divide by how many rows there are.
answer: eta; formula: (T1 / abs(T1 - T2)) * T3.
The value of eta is 858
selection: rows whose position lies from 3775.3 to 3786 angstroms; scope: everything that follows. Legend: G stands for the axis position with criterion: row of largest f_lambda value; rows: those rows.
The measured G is 3778.39 angstroms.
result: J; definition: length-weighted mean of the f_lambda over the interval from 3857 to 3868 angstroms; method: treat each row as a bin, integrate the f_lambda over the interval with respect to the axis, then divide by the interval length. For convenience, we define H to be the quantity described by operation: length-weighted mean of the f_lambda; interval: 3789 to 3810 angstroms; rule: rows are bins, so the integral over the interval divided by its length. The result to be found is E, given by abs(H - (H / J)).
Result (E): 23.5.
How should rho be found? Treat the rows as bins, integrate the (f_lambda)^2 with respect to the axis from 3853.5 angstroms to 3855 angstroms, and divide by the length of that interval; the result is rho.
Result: 597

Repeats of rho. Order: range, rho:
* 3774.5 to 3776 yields 614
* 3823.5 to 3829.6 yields 560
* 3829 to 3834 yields 542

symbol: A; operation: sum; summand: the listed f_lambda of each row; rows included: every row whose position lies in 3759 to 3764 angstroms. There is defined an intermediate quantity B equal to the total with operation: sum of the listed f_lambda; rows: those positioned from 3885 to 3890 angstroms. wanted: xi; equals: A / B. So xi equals 1.11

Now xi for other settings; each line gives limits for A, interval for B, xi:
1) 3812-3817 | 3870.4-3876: 1.02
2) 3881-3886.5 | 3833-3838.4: 1.08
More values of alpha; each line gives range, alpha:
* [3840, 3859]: 0.039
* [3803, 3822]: 0.126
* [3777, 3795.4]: 0.048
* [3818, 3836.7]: 0.069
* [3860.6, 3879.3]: 0.087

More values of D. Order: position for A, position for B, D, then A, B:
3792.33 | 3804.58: 24.6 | 24.6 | 24.6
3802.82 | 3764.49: 27.7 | 22.1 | 27.7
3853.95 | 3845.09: 24.6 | 24.6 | 23.8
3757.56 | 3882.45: 28.5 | 28.5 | 23.9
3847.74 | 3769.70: 23.7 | 23.6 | 23.7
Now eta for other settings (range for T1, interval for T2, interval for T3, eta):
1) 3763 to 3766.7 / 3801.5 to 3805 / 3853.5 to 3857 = 137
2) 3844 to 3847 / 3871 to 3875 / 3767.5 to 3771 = 633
